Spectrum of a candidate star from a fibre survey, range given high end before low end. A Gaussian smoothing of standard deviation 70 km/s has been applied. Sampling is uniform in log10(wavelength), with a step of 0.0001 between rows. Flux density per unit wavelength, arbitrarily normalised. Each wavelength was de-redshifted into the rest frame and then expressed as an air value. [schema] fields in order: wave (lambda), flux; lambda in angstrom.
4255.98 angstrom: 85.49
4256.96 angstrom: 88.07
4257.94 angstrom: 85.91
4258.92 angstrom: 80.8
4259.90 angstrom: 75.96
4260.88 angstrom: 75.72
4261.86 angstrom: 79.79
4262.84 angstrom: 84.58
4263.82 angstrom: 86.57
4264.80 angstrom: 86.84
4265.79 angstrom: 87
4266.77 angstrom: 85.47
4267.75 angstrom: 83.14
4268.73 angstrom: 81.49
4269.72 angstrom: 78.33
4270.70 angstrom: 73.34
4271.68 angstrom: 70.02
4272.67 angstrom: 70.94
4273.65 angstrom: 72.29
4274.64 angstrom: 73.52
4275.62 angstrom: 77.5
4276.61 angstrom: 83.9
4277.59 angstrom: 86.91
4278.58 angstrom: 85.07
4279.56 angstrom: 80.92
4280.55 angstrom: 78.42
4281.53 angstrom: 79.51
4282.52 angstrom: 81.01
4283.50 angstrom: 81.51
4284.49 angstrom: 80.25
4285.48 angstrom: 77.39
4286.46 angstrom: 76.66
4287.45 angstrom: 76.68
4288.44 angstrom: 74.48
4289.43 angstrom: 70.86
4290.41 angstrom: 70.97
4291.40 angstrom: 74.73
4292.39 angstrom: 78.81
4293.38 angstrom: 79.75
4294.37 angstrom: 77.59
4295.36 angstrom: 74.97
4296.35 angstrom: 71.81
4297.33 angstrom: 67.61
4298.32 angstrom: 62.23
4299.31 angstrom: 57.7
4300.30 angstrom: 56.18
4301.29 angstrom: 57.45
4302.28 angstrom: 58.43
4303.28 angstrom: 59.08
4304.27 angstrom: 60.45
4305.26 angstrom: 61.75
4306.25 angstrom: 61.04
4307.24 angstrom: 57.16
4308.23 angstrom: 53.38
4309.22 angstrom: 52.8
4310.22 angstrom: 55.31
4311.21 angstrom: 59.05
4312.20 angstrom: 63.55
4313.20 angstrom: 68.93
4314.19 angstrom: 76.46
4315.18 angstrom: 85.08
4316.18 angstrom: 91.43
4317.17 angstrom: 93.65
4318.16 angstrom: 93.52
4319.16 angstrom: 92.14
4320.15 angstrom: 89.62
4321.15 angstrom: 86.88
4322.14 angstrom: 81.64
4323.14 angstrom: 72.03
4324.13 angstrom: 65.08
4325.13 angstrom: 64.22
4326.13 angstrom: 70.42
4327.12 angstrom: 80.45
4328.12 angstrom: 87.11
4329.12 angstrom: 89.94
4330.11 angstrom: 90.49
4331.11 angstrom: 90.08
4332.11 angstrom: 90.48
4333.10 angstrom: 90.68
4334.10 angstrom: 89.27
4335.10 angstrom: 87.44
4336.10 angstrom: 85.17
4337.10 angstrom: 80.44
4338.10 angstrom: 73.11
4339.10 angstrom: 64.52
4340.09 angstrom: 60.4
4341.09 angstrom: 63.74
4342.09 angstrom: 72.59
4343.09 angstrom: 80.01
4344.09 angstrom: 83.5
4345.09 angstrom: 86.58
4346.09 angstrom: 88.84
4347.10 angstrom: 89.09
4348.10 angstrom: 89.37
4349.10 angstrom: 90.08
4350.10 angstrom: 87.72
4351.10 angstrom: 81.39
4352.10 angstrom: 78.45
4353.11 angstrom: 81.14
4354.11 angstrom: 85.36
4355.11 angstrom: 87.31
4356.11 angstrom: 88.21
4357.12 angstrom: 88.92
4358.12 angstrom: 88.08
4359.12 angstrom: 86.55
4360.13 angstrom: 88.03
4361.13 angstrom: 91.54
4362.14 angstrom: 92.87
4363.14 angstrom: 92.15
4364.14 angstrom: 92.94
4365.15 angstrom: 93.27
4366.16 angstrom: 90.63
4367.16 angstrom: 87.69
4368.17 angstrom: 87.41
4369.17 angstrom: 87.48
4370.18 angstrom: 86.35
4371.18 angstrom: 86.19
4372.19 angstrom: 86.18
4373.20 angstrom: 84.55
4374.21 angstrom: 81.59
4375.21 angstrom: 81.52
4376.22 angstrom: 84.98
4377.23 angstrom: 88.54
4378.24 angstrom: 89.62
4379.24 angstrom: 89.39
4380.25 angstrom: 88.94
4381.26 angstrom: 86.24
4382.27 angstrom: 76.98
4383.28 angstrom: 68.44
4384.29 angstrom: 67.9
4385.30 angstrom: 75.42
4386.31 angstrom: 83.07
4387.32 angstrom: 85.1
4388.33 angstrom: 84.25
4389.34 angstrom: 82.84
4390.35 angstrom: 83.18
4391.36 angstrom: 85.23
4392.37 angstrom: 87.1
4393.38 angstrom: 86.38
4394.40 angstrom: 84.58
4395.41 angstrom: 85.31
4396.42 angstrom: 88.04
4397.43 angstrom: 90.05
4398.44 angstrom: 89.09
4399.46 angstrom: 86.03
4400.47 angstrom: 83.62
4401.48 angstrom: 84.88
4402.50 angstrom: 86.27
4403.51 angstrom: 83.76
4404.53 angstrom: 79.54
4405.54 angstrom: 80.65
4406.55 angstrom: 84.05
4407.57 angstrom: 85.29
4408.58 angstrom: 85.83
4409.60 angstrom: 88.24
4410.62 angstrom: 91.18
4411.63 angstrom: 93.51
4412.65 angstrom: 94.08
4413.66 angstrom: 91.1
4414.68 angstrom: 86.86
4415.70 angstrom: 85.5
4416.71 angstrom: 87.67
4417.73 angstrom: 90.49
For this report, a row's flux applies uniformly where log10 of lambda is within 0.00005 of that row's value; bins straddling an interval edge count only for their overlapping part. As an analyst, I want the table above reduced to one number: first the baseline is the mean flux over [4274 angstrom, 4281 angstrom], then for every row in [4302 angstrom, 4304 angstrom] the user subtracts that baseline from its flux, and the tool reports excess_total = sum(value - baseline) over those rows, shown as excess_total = -44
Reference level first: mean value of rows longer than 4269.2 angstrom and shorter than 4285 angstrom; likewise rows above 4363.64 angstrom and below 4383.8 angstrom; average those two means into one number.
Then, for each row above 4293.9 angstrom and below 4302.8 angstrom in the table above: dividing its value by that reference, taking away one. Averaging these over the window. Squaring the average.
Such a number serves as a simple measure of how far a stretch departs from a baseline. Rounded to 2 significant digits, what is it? 0.044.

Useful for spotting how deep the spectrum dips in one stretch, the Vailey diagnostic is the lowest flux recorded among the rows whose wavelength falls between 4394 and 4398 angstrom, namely 84.58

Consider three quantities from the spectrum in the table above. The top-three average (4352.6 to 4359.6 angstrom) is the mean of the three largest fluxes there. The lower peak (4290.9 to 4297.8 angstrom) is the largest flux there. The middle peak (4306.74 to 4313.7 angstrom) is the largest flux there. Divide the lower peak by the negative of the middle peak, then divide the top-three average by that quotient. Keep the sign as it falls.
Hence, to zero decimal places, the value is -76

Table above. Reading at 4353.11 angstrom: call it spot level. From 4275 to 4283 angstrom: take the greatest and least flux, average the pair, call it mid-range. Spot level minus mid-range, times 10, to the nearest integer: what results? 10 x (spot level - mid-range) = -11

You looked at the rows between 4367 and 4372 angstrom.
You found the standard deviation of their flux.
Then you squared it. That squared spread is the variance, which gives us 0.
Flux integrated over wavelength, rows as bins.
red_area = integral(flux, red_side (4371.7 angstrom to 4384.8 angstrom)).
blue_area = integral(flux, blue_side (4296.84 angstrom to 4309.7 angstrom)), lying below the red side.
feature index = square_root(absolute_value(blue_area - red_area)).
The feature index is 18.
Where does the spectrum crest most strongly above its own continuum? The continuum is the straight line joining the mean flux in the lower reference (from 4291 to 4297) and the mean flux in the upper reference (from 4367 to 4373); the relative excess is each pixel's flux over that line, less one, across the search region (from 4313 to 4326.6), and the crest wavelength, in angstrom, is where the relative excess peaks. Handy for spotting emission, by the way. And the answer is 4317.17 angstrom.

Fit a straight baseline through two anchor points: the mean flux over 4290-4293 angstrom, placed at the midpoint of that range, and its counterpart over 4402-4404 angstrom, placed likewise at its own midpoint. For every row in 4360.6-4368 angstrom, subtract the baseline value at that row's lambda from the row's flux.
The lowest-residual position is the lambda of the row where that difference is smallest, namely 4367.16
